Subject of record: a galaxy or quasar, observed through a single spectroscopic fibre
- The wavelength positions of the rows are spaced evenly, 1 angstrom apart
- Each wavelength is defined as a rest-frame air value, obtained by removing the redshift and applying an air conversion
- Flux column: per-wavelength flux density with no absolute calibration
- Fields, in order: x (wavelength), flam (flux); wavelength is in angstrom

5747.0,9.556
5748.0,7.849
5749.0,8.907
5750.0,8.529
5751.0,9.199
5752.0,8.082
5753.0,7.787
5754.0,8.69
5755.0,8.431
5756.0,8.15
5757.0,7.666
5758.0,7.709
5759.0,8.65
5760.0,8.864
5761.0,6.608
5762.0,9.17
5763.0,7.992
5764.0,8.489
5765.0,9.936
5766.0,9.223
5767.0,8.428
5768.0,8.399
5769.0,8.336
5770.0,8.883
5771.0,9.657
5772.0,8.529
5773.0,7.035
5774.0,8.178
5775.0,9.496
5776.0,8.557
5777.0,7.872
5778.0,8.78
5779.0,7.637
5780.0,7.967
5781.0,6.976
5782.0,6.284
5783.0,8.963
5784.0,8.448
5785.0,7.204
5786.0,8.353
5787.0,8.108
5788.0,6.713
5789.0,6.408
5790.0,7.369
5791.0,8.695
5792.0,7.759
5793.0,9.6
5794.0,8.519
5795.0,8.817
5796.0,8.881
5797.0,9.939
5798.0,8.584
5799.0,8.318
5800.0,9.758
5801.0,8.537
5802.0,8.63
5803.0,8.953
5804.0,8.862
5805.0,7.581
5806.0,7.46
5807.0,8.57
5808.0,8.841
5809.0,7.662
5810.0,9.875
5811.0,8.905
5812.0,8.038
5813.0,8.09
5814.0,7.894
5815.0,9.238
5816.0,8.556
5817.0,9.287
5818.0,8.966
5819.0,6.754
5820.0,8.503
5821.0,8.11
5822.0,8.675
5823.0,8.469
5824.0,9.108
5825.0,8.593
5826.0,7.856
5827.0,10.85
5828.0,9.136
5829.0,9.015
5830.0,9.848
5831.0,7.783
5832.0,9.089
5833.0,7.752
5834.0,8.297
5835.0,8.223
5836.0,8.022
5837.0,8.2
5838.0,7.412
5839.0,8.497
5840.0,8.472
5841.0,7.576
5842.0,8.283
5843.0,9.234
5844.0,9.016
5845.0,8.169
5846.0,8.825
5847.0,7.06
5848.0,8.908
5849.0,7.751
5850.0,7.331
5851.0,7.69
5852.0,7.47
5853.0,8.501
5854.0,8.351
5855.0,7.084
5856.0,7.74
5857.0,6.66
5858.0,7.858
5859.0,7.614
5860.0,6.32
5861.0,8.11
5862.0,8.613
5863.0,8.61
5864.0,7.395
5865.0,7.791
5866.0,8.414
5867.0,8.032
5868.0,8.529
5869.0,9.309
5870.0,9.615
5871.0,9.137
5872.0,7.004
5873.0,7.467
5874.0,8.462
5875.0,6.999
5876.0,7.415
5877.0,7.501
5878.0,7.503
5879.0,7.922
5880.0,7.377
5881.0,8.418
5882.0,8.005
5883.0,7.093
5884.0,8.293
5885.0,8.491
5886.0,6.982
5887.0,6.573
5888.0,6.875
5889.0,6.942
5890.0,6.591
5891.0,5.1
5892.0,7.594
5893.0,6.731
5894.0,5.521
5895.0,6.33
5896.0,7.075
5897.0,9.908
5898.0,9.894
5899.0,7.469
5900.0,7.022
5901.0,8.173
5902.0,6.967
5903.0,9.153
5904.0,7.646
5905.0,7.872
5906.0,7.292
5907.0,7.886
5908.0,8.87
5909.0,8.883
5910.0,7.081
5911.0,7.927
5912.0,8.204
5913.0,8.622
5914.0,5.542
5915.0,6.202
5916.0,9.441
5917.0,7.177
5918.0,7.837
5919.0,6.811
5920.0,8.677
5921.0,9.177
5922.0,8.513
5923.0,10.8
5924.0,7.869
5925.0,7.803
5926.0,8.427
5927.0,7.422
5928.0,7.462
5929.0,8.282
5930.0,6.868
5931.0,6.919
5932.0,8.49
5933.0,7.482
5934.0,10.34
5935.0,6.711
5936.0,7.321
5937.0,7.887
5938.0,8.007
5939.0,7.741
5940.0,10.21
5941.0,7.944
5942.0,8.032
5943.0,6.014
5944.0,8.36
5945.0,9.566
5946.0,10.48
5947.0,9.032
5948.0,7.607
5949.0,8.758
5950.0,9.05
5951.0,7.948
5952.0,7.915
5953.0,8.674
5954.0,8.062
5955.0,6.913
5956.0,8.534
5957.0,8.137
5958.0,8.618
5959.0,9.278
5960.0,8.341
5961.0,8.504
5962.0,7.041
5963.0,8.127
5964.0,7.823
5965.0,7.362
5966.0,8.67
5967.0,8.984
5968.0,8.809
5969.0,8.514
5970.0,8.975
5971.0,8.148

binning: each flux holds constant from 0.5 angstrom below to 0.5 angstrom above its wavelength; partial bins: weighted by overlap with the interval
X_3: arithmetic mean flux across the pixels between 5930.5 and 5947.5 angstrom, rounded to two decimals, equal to 8.27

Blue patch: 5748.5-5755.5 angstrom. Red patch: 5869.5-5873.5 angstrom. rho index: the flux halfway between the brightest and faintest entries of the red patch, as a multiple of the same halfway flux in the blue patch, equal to 0.98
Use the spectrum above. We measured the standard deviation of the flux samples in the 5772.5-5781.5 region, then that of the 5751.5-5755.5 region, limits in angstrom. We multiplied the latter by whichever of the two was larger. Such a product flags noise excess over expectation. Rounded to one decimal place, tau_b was 0.3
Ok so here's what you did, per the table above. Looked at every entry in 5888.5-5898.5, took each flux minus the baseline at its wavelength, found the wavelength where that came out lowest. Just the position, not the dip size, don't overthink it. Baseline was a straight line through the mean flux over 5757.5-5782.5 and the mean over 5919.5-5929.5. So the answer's 5891.0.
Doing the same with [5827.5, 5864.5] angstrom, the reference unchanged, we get 5860.0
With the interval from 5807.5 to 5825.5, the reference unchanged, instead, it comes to 5819.0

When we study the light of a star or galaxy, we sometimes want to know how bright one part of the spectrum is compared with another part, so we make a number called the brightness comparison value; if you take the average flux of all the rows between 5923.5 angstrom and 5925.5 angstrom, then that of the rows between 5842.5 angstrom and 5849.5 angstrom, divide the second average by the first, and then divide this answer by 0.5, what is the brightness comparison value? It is 2.15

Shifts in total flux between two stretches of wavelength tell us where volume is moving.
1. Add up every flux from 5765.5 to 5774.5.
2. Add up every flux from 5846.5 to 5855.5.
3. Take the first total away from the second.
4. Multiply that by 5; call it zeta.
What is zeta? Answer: -33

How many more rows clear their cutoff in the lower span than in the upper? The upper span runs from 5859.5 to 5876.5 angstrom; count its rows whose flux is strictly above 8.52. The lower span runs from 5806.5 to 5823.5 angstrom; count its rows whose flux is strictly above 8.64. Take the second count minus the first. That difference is 1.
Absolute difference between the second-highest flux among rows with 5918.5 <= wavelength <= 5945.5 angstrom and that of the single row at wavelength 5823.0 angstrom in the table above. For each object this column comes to 1.9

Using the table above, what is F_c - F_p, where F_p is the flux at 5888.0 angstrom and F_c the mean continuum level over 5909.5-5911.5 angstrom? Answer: 0.6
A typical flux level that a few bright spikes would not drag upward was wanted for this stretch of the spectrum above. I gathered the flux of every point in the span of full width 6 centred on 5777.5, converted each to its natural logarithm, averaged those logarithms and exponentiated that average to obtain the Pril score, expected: 8.36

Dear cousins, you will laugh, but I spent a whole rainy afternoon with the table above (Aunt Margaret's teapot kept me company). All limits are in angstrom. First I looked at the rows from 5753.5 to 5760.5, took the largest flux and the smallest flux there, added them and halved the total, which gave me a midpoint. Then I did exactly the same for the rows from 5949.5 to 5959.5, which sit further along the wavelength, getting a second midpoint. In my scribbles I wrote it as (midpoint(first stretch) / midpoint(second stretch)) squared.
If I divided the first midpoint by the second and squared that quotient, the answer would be 1.04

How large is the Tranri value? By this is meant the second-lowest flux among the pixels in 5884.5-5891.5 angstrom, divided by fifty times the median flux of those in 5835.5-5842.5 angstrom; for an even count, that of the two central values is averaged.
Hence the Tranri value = 0.0160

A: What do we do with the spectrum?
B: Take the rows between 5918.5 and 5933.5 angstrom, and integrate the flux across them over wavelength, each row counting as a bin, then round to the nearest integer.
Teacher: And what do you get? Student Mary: 121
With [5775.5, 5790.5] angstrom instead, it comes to 116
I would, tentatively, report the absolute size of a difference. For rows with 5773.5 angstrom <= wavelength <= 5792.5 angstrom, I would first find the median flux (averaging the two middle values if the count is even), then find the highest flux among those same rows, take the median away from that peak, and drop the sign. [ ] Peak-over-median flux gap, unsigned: 1.53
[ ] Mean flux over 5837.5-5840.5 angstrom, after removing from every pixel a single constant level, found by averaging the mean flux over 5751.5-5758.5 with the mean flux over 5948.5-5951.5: -0.20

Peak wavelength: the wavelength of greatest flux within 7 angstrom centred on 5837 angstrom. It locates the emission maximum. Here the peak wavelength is 5839.0 angstrom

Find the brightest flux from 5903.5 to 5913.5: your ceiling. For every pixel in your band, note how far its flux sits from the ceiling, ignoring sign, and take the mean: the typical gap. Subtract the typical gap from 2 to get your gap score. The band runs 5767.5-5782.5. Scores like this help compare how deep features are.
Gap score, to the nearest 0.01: 1.10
